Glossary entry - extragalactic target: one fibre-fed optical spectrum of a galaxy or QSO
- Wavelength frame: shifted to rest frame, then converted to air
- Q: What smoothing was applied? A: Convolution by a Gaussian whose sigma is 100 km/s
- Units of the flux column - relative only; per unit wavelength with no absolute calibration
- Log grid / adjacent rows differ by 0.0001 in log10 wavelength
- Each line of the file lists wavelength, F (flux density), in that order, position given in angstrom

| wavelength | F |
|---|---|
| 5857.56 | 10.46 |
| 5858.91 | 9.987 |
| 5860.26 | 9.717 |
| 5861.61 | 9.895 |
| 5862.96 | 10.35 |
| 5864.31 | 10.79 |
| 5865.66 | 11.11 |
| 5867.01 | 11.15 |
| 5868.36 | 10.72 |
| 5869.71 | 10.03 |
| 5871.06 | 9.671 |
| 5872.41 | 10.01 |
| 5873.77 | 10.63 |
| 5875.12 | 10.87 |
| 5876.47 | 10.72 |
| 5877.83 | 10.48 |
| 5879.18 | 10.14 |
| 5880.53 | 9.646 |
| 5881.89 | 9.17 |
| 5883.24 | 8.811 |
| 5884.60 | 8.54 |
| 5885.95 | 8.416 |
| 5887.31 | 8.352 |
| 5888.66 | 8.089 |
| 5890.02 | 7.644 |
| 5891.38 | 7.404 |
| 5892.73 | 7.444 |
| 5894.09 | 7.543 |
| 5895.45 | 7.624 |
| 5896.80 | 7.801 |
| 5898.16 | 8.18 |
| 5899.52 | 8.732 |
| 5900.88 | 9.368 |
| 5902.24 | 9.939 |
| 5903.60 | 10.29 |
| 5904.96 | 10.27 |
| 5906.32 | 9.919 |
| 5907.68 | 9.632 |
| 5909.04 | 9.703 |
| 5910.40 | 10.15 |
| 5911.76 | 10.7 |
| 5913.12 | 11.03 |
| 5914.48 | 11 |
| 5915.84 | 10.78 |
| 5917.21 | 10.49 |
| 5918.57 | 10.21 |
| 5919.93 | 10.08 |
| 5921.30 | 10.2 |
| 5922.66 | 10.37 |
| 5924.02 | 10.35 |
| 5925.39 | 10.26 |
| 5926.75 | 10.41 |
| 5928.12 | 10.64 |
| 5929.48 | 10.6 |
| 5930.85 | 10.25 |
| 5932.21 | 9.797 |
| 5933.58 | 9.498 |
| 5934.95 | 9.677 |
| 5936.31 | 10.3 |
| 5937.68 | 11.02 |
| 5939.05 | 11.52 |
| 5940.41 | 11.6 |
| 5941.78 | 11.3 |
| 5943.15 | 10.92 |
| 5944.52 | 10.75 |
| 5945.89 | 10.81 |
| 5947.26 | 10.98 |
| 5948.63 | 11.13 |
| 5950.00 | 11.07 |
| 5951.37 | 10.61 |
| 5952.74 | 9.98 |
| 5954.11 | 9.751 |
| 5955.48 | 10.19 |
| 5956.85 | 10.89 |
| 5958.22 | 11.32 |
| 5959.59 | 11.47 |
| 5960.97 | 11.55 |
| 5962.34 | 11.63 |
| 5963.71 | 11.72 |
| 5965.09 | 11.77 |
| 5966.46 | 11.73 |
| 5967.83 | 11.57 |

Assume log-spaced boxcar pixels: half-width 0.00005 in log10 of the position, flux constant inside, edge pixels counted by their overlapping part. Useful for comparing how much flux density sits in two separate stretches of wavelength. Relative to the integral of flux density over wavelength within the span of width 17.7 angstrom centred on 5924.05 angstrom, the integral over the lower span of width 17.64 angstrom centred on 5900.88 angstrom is 0.86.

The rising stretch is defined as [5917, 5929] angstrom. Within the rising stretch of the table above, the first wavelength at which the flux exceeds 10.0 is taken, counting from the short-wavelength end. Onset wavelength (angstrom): 5917.21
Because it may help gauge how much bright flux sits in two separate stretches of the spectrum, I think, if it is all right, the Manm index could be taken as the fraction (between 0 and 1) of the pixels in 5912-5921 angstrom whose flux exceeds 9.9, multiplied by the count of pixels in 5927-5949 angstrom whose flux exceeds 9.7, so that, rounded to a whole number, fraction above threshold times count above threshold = 14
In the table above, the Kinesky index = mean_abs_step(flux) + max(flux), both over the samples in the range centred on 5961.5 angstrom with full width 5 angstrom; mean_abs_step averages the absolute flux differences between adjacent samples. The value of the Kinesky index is 11.8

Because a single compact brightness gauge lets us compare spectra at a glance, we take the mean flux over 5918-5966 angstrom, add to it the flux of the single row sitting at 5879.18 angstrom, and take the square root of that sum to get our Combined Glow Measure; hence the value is 4.57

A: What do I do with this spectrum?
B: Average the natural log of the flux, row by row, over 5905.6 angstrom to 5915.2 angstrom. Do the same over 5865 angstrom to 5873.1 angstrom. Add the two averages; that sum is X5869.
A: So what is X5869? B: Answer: 4.68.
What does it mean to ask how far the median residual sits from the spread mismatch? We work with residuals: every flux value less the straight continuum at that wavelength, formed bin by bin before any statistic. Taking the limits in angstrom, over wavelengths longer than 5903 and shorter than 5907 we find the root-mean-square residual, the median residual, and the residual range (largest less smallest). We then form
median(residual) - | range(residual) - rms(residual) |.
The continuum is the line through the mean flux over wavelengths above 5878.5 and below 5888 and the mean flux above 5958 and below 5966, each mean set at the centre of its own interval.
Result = 0.5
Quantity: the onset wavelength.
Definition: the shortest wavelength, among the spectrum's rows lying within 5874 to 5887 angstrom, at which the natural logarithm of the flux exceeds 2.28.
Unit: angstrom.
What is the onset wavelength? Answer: 5875.12 angstrom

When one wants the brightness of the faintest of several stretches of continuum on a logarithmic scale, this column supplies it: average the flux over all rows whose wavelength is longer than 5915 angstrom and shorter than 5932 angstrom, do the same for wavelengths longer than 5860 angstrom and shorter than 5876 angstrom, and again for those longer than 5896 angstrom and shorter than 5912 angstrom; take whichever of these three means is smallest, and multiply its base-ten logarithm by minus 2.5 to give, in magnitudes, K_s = -2.45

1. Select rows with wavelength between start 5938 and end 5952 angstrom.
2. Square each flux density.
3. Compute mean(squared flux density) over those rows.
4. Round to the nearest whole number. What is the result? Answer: 123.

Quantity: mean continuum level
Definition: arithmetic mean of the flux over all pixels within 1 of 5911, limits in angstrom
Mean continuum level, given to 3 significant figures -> 10.4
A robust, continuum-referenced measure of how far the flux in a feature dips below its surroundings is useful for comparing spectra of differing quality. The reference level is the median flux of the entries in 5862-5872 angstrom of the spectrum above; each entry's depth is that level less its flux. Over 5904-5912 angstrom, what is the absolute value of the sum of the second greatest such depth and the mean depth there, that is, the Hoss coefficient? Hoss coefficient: 1.7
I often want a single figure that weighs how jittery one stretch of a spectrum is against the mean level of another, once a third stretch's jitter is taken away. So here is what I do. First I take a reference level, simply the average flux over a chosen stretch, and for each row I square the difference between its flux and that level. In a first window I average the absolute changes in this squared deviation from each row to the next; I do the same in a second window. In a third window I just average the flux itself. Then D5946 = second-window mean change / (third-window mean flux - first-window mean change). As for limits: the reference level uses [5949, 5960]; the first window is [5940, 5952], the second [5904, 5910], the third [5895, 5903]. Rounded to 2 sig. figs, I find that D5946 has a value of 0.041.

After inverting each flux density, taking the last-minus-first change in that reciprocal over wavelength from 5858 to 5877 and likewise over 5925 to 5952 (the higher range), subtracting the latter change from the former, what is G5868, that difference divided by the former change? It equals 0.53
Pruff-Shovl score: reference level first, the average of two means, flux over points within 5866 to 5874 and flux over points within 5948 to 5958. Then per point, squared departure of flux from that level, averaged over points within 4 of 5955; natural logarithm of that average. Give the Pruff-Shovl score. -1.2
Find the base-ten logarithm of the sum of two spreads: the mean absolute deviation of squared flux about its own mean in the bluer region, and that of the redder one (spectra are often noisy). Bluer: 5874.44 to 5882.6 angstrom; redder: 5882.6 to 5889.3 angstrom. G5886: 1.14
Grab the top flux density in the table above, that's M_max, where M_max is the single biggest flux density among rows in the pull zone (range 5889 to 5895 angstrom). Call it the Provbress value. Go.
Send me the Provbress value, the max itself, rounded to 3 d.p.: 7.644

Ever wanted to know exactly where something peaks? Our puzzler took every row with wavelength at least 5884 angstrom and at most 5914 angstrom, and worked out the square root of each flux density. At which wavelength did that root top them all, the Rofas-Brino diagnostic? 5913.12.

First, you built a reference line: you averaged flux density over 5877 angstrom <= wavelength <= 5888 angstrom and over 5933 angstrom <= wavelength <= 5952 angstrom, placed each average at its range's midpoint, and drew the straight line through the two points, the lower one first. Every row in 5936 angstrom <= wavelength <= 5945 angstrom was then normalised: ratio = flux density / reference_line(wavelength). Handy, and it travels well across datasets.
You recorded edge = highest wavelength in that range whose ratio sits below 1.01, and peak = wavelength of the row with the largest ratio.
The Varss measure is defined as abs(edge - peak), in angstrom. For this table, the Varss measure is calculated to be 4.1 angstrom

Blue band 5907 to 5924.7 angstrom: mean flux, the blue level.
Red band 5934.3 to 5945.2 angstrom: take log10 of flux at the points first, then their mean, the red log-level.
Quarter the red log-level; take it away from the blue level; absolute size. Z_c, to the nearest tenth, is 10.1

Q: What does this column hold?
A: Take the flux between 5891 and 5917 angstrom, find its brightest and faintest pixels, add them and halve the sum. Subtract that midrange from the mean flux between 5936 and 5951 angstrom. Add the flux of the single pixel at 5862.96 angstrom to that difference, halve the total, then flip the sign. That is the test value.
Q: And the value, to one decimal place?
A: -6.1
